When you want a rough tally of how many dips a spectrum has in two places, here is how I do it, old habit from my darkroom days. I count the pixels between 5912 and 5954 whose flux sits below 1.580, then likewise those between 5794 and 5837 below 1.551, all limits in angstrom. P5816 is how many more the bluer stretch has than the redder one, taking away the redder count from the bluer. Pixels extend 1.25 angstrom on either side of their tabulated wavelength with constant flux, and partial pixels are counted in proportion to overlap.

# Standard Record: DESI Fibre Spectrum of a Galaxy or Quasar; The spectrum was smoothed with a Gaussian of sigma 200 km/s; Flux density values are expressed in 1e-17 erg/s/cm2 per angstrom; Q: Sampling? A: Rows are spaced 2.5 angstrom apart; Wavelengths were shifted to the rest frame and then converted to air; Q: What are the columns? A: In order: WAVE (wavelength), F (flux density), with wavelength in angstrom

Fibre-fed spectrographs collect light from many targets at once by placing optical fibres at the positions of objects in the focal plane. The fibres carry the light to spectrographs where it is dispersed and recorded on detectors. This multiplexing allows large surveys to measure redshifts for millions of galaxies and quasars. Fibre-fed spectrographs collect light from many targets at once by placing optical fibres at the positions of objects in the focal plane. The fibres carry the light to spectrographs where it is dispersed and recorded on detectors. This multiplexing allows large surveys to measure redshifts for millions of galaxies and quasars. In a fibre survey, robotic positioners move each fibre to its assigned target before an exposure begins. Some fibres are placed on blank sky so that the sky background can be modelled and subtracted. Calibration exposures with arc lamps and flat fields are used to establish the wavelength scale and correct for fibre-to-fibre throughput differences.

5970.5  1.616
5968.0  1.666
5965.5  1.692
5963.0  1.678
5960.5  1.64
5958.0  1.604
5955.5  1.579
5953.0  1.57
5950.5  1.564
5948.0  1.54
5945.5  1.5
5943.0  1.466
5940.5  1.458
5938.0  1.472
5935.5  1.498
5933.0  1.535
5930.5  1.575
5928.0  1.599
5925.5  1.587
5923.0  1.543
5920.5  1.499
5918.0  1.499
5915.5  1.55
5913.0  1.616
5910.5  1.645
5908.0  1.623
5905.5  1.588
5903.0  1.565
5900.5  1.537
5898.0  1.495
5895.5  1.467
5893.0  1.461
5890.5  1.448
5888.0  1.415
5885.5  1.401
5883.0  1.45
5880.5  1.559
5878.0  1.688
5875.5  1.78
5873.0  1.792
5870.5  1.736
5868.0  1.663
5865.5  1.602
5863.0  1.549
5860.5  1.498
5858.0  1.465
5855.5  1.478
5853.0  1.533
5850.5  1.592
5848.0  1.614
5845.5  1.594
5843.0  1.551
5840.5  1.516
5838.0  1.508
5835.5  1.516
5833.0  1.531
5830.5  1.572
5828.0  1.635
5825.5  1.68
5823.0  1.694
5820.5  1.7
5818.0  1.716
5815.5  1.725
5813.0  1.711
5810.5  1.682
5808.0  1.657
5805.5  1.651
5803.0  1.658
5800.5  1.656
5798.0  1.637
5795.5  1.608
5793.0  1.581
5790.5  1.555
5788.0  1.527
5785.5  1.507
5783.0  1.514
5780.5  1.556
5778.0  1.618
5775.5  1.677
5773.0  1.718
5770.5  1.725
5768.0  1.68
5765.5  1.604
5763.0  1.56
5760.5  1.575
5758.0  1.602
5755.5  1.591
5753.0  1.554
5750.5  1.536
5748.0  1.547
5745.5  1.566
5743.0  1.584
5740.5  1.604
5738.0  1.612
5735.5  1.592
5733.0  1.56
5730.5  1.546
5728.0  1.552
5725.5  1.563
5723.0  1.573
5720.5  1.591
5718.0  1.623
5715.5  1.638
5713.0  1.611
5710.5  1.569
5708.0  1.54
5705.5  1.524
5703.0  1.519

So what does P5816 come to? -12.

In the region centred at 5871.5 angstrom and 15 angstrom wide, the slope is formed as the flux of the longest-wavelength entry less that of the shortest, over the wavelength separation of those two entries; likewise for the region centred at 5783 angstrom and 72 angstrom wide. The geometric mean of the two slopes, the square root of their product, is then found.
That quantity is 0.0041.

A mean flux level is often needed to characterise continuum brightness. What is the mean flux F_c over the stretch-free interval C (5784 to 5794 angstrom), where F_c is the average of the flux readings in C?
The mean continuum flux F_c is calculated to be 1.54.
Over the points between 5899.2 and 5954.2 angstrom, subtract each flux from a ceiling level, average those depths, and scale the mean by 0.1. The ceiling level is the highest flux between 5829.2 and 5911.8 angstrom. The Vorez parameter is 0.0245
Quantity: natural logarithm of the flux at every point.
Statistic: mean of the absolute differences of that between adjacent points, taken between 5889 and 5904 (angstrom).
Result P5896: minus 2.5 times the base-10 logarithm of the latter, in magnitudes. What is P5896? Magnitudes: 4.5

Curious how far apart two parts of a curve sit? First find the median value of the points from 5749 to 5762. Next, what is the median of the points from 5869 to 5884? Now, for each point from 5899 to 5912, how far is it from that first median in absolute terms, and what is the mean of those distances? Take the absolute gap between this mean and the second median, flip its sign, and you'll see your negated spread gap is -1.68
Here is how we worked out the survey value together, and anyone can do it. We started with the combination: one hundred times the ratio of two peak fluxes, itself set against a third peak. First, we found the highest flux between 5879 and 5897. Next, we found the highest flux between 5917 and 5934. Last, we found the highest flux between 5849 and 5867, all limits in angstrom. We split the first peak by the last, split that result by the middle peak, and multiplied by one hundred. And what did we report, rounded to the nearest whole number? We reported 61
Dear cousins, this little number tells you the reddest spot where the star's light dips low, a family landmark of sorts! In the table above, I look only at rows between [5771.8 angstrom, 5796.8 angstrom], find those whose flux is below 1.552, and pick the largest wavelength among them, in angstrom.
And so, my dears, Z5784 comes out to 5788.0 angstrom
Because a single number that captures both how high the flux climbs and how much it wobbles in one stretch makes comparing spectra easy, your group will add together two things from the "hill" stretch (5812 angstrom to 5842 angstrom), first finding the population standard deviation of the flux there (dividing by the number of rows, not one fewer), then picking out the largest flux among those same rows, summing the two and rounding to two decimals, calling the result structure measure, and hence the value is 1.81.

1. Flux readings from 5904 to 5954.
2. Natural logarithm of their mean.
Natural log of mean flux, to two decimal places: 0.44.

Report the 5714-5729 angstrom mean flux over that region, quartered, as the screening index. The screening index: 0.398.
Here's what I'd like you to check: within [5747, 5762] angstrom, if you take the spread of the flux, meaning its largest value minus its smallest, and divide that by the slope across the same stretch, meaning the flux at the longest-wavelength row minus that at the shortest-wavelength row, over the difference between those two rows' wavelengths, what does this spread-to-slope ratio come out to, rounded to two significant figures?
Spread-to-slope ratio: 29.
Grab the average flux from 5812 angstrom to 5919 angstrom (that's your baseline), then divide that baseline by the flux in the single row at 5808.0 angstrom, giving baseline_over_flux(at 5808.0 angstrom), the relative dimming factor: 0.95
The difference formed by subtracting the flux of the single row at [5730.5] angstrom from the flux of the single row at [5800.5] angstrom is 0.1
